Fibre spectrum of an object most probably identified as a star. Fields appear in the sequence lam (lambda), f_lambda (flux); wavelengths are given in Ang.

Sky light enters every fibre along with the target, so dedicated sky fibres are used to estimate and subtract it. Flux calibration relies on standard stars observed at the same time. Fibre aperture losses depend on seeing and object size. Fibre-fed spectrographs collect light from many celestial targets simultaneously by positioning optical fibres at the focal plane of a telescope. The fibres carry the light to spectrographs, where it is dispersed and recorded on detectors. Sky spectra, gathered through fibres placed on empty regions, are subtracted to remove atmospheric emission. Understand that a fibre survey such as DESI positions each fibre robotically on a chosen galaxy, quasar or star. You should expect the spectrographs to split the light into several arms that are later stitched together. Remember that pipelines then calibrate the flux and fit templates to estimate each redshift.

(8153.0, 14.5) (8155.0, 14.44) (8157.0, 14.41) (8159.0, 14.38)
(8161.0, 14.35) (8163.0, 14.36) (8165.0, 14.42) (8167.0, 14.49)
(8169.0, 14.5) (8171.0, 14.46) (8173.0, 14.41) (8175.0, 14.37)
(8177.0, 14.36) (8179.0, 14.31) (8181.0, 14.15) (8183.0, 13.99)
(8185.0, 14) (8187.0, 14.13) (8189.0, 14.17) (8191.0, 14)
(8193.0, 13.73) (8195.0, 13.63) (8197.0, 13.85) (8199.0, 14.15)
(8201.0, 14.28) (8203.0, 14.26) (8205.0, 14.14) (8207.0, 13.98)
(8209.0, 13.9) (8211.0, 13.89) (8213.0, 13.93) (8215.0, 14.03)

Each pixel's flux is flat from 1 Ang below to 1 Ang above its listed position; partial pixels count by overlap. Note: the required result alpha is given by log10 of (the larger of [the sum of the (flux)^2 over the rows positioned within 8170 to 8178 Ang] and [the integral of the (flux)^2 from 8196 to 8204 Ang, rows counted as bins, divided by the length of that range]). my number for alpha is 2.92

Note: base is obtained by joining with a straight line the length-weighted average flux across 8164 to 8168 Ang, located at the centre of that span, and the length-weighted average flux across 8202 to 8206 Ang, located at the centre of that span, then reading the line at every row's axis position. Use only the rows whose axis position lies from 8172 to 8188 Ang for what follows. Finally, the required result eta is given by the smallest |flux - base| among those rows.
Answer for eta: 0.002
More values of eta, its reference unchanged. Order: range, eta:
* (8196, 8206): 0.053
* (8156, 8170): 0.042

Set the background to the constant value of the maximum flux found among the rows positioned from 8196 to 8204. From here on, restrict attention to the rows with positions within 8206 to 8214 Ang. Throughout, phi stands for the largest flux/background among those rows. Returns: 0.98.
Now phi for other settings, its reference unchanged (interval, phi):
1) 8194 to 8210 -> 1.00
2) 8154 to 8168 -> 1.01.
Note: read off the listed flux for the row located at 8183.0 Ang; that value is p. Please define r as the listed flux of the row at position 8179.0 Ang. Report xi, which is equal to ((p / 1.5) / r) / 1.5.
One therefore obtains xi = 0.435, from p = 13.99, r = 14.31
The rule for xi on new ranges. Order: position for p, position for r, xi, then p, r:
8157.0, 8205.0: 0.453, 14.41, 14.14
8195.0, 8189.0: 0.428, 13.63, 14.17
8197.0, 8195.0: 0.452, 13.85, 13.63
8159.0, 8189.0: 0.451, 14.38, 14.17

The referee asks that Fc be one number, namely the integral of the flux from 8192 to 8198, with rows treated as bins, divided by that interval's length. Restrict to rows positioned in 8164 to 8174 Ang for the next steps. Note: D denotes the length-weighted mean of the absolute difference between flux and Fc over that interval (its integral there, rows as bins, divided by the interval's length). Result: 0.72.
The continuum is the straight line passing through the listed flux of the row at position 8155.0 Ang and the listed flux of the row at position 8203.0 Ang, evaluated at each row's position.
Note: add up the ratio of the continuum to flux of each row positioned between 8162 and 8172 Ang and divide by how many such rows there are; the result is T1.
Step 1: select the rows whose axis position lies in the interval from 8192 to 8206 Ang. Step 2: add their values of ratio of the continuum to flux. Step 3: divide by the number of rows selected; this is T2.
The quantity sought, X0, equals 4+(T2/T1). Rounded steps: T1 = 1.00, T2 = 1.02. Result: 5.02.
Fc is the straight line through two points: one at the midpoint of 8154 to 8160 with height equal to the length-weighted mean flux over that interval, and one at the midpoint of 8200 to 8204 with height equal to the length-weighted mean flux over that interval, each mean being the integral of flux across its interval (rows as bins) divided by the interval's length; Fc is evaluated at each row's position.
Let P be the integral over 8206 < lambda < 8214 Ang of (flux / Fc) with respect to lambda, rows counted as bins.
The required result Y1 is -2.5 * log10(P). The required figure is -2.23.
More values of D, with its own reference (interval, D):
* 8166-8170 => 0.76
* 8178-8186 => 0.38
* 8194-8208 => 0.34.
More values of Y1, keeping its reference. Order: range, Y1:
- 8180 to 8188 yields -2.24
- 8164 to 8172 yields -2.26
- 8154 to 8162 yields -2.26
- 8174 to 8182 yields -2.25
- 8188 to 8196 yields -2.23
